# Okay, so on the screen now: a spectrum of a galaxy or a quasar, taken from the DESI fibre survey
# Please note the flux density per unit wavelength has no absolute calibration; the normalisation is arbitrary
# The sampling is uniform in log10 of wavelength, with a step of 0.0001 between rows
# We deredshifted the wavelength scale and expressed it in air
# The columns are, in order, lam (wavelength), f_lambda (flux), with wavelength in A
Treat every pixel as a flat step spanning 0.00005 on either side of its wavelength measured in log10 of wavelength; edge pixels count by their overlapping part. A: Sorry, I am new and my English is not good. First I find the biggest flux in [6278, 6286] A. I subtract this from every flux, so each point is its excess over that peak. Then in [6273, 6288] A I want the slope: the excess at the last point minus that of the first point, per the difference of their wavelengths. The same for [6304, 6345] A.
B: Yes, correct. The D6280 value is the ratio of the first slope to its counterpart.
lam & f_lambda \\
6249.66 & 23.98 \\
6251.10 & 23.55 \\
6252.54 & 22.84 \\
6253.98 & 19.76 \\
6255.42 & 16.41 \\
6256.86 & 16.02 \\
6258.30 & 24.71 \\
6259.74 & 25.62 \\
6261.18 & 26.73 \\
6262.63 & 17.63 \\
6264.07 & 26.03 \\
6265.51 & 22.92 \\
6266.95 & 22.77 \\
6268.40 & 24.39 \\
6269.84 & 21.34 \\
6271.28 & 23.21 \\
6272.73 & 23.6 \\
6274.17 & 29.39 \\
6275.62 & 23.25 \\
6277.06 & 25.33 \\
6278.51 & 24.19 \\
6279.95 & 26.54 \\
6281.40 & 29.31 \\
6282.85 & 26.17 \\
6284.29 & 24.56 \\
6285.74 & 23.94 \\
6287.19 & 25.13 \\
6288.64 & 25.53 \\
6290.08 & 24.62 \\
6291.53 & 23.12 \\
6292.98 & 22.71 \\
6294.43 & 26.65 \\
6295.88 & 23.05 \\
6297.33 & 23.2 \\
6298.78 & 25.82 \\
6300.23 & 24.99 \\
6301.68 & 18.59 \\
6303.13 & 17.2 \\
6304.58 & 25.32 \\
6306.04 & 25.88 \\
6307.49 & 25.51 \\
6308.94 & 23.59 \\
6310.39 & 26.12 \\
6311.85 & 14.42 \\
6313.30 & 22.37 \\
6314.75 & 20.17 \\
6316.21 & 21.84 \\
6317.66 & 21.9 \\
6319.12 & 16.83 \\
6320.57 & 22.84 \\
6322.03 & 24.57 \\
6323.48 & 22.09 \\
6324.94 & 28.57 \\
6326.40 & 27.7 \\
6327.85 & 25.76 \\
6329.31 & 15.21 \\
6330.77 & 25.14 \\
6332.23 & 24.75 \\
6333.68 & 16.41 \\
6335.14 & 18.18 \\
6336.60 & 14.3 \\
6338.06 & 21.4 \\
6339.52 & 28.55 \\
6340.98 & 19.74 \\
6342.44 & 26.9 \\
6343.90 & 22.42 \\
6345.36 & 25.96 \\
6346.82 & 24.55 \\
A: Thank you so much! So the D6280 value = 4.4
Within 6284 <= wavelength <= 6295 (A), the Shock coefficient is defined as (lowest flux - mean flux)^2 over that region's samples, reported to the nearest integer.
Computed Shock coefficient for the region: 3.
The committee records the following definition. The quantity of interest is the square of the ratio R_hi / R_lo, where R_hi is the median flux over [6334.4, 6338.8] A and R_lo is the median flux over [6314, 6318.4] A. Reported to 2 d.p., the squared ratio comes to 0.69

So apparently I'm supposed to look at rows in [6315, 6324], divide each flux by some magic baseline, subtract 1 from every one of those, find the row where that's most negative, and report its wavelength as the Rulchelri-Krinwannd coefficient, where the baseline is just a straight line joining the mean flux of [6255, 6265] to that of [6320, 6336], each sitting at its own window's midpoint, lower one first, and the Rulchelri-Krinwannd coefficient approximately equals 6319.12 A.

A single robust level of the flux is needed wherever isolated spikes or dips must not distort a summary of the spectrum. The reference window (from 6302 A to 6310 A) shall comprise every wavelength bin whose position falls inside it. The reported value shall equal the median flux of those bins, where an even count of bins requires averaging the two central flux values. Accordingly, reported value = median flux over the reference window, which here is 25.3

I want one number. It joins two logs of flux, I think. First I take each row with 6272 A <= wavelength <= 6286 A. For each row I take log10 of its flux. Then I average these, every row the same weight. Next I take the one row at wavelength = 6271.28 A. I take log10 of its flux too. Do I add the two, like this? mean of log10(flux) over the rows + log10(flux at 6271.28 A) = 2.77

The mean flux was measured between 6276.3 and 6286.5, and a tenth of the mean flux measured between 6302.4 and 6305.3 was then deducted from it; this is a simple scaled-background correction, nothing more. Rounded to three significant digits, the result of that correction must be 23.6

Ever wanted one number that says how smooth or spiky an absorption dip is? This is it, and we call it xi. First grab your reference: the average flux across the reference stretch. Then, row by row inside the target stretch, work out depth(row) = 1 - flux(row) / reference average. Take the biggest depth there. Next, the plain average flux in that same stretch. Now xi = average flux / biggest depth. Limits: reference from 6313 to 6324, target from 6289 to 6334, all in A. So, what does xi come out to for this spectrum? 69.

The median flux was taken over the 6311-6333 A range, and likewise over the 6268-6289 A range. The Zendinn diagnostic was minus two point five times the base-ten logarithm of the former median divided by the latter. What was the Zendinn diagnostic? 0.10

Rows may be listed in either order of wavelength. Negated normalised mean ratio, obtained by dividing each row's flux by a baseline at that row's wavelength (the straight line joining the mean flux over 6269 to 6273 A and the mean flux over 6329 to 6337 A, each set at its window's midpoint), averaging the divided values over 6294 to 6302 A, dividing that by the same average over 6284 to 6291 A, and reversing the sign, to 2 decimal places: -0.99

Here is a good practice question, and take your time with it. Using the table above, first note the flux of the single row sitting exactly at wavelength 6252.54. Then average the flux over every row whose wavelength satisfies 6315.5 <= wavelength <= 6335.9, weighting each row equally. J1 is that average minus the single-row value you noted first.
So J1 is -0.6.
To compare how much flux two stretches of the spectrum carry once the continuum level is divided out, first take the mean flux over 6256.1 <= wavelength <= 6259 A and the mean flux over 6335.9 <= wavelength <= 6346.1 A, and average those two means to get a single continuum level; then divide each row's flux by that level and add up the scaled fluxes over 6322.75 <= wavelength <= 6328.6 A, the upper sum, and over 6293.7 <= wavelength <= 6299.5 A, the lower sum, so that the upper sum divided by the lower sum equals 1.05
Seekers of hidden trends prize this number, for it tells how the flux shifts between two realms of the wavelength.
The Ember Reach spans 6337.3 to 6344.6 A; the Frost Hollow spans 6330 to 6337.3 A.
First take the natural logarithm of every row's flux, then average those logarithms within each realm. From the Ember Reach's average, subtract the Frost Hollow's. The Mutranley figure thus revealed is 0.20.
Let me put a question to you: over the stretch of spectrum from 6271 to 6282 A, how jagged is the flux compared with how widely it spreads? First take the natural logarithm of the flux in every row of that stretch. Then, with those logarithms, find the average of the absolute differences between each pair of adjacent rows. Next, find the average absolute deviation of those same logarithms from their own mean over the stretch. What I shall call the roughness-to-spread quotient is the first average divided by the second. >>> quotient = 1.4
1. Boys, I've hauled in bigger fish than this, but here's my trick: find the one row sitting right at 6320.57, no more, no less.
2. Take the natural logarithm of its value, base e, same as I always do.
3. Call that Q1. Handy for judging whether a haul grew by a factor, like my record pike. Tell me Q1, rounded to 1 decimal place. 3.1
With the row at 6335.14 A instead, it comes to 2.9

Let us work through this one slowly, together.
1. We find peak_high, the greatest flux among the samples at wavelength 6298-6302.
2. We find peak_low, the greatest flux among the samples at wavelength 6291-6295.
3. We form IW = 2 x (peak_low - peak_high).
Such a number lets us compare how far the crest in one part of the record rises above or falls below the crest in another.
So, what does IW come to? 2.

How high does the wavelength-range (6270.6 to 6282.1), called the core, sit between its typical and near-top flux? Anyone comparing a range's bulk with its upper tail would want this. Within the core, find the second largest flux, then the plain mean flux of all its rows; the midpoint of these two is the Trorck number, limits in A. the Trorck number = 27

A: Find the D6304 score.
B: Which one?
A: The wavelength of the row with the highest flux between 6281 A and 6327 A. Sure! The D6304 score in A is 6281.40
